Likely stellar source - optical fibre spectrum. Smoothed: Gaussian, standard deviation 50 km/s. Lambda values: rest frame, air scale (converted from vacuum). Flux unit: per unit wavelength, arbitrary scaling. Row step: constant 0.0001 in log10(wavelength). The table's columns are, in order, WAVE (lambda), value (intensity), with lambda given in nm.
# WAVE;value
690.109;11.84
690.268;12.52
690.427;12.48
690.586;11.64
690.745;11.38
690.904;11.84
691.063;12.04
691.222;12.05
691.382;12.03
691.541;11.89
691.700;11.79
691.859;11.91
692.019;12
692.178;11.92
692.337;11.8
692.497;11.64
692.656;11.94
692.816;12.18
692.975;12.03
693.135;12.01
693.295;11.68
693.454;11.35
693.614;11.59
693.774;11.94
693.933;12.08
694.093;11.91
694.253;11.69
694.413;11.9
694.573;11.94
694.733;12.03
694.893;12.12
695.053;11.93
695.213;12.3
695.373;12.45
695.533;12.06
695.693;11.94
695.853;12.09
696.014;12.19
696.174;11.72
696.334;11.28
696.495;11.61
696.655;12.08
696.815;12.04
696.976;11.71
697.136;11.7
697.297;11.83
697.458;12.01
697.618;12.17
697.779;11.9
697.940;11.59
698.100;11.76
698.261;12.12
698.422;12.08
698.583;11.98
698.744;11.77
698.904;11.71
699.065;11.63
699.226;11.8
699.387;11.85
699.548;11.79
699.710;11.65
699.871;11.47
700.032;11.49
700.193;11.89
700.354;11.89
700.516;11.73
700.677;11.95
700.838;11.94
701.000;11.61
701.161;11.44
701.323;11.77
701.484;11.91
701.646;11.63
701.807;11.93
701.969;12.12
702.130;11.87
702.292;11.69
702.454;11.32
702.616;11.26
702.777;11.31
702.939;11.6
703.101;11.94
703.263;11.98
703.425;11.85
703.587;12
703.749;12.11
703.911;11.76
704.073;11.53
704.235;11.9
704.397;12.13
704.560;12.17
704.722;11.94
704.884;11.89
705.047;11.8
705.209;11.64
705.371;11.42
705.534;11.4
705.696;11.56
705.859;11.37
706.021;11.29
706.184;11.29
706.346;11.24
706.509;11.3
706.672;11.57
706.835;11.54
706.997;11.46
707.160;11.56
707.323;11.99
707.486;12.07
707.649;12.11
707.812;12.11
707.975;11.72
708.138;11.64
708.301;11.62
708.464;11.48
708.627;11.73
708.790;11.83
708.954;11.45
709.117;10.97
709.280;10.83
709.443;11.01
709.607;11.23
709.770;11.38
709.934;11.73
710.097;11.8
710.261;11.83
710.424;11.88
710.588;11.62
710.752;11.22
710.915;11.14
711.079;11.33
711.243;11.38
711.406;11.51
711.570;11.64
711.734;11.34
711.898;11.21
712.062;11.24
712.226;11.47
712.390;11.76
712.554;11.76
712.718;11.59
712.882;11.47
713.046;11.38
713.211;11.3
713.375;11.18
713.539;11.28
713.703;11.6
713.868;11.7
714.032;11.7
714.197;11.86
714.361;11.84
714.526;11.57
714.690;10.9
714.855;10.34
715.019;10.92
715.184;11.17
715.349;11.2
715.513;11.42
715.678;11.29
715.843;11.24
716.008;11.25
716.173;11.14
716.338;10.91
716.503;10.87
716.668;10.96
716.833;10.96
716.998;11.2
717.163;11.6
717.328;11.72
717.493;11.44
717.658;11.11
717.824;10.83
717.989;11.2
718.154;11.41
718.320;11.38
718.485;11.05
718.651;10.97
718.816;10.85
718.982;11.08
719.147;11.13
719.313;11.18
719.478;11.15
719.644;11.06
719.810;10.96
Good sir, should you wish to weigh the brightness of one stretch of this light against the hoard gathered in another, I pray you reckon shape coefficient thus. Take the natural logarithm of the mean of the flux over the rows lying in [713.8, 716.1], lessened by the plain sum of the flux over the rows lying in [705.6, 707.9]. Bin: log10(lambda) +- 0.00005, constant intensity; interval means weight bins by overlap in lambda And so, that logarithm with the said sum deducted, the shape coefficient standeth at -160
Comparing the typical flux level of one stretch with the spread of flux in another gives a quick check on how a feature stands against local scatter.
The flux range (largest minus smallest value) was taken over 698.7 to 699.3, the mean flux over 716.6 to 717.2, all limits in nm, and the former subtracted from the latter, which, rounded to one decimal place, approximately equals 11.0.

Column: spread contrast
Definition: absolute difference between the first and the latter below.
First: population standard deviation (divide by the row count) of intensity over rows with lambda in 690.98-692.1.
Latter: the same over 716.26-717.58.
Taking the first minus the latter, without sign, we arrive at 0.22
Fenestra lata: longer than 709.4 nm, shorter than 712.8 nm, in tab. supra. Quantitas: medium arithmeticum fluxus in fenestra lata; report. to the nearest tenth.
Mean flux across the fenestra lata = 11.5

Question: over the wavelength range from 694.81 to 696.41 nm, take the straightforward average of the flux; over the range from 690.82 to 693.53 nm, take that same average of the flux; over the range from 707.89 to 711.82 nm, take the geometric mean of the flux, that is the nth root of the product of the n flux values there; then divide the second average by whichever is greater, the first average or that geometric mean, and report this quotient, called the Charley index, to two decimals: 0.99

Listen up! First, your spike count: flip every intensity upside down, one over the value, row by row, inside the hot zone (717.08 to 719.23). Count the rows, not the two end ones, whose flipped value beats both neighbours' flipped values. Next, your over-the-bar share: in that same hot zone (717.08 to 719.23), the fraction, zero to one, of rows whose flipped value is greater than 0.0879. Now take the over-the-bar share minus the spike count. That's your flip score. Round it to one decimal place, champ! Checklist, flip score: -1.4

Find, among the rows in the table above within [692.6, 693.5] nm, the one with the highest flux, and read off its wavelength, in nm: 692.816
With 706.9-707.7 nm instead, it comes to 707.649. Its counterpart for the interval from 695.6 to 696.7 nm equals 696.014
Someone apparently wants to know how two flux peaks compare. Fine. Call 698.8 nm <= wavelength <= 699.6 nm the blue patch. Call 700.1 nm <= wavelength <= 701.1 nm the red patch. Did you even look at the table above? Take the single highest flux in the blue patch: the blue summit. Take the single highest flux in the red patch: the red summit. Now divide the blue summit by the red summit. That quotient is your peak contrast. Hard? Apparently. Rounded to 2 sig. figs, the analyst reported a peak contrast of 0.99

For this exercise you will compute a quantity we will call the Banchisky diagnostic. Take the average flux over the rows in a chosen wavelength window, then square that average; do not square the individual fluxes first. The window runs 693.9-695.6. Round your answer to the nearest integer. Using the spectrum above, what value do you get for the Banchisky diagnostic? 145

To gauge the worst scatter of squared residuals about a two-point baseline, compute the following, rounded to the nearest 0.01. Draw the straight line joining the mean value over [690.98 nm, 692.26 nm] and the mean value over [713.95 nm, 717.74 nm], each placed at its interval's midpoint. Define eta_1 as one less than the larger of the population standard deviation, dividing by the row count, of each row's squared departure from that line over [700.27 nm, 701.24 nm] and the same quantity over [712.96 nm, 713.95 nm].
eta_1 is -0.94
